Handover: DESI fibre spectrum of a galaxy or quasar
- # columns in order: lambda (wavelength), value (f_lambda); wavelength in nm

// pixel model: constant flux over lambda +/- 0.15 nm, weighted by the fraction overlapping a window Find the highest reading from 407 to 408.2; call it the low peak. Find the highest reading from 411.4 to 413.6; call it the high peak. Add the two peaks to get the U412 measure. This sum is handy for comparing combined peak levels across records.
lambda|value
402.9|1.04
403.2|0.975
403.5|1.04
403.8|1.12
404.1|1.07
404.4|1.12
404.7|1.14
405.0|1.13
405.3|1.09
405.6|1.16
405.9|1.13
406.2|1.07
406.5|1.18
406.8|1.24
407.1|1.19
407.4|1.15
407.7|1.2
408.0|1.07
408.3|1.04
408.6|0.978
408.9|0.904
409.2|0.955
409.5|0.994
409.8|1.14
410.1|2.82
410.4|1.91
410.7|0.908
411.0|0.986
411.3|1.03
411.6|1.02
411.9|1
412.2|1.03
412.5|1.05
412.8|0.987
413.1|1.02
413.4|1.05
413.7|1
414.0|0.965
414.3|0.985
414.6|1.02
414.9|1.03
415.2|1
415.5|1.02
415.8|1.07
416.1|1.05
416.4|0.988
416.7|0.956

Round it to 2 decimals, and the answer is 2.25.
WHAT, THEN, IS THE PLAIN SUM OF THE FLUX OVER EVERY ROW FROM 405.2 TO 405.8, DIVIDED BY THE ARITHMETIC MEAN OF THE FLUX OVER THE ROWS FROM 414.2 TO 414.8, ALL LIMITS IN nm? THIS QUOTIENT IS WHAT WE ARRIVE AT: 2.24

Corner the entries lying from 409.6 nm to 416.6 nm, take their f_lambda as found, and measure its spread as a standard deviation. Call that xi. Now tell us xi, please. 0.41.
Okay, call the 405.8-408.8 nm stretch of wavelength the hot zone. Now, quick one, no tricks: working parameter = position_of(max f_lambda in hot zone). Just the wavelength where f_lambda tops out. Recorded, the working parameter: 406.8 nm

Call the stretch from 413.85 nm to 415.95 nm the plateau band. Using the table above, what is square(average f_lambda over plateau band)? 1.0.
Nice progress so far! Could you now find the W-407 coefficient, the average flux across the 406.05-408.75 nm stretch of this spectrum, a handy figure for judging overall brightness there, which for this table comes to 1.12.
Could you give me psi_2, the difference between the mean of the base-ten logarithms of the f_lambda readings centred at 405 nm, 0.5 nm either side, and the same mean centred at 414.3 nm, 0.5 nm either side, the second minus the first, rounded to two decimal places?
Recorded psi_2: -0.05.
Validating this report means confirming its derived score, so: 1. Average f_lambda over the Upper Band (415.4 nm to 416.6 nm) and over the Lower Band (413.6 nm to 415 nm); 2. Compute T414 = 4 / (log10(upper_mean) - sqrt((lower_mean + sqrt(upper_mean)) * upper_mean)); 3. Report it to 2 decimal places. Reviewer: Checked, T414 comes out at -2.80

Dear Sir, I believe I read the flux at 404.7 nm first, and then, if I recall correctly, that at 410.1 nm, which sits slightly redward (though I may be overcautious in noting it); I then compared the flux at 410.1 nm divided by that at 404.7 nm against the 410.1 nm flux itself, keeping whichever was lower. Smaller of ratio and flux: 2.47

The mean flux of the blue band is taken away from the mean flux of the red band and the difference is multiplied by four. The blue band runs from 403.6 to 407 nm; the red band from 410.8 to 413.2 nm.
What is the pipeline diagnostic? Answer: -0.5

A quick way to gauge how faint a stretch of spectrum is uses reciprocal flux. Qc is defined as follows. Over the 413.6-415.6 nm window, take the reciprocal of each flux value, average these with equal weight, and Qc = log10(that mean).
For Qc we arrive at 0.00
